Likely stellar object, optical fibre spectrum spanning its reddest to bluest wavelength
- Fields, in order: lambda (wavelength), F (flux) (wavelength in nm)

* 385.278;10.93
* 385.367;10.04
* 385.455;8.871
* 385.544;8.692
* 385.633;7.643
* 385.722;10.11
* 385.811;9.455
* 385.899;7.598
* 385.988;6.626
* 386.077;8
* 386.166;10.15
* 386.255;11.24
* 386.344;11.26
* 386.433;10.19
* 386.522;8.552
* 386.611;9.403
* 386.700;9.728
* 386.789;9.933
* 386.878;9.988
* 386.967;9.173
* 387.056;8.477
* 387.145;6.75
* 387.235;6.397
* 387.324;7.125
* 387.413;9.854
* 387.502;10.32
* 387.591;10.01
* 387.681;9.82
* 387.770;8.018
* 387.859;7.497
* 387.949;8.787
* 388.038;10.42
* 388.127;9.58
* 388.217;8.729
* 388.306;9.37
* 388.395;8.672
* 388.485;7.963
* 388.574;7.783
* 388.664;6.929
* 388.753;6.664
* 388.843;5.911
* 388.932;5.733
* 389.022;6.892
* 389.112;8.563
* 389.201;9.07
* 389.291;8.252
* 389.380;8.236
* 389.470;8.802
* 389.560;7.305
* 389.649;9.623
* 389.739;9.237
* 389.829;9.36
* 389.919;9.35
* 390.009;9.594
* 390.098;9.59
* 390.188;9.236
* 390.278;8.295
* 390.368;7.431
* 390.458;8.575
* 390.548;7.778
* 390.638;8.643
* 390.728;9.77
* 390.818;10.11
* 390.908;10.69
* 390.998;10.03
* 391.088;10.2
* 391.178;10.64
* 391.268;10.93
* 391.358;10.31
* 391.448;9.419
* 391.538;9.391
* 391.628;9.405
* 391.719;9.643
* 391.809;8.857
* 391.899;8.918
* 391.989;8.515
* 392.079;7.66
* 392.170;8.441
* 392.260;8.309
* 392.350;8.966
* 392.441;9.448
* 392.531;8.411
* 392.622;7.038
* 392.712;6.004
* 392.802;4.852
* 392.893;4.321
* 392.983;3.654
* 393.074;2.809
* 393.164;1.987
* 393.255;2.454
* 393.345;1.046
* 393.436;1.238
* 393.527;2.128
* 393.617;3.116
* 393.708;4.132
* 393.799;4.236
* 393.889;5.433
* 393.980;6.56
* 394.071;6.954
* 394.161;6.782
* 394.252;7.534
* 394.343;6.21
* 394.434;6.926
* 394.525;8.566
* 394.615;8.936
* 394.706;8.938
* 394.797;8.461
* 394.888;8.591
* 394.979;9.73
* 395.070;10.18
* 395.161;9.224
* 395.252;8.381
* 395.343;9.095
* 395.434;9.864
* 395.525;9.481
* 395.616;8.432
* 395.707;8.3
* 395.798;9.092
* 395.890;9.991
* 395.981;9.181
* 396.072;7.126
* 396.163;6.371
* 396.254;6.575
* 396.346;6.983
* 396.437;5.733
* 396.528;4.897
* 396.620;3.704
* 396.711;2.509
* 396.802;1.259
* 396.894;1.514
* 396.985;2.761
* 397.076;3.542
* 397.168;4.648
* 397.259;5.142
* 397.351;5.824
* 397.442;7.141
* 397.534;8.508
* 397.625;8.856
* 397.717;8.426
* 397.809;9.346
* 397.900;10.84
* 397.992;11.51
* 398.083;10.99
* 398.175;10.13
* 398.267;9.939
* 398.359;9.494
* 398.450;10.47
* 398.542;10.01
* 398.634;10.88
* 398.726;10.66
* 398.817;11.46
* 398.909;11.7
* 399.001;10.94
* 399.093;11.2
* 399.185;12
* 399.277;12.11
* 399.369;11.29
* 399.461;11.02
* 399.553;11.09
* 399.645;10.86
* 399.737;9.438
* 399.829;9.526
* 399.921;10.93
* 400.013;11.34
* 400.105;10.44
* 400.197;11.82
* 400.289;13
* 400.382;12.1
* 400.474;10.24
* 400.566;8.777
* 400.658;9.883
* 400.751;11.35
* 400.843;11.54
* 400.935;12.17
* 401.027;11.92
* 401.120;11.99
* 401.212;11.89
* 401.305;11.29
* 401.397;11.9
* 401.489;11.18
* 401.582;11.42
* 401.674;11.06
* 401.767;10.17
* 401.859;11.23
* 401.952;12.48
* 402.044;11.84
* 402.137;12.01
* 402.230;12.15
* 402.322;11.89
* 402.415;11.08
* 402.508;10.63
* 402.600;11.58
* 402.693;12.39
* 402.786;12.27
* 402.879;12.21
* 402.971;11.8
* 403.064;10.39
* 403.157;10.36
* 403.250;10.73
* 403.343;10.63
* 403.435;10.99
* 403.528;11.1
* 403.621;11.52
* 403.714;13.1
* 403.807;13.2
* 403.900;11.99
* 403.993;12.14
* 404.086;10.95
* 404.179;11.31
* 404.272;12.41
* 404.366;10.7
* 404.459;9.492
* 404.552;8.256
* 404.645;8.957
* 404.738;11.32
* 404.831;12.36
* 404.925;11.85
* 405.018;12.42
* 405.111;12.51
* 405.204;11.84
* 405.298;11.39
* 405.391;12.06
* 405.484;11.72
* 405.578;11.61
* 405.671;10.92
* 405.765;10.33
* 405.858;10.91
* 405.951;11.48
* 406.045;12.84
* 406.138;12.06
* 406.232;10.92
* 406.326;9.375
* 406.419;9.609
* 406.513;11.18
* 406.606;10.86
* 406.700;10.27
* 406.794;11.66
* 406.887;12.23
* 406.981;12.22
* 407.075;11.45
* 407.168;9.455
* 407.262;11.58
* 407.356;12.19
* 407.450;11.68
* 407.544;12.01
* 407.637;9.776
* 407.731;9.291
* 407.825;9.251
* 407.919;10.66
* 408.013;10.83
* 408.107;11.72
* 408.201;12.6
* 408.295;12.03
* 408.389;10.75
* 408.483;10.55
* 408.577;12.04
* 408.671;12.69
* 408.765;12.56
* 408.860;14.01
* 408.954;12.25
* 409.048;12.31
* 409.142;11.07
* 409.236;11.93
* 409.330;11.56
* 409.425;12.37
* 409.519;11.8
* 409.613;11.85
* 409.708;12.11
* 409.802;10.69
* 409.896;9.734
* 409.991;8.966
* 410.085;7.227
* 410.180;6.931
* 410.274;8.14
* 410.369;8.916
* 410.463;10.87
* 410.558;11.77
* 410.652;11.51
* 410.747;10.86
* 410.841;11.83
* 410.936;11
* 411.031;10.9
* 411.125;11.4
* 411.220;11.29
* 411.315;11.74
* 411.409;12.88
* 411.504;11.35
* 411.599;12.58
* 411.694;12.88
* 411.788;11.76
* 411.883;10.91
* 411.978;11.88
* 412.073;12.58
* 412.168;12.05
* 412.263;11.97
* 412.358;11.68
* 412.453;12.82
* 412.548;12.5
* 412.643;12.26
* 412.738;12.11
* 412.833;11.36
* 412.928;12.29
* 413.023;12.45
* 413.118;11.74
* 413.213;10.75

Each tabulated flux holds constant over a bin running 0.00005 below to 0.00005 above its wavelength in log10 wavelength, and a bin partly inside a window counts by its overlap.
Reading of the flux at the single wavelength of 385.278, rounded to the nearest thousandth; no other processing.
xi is 10.930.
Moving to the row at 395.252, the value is 8.381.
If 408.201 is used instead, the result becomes 12.600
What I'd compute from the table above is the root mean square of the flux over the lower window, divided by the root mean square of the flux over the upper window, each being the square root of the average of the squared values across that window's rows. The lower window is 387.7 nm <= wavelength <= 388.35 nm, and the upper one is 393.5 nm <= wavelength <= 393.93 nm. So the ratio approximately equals 2.3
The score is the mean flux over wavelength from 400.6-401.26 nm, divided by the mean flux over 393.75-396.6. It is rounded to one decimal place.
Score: 1.5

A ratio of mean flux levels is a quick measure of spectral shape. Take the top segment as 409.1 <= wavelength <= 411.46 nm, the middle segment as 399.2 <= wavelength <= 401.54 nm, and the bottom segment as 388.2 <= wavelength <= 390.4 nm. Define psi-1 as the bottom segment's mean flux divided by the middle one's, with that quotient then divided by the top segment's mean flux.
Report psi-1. 0.069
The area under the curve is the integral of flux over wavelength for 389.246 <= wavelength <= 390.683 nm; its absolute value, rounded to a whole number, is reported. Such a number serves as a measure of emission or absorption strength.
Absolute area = 13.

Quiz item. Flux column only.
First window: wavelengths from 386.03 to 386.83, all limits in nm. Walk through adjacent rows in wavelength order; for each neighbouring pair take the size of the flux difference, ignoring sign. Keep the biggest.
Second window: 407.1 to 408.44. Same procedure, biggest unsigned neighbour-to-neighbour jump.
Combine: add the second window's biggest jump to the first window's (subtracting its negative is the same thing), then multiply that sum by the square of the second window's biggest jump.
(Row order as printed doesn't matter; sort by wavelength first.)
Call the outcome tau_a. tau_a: 22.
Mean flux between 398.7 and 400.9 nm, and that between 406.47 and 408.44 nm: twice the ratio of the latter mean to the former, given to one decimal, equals 2.0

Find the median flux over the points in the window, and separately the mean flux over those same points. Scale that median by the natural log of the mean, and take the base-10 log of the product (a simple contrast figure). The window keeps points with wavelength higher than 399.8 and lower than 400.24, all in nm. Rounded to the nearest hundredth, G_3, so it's 1.42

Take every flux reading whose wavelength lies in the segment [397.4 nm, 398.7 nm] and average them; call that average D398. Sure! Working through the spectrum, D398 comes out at 9.8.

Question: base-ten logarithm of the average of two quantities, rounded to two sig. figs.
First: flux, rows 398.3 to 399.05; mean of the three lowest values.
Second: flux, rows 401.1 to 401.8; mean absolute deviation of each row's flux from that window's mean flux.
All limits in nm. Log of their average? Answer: 0.72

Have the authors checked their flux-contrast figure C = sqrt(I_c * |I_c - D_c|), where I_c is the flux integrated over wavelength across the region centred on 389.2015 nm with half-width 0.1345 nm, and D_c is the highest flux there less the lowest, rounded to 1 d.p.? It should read 1.9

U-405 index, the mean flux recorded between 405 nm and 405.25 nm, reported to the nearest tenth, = 12.3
